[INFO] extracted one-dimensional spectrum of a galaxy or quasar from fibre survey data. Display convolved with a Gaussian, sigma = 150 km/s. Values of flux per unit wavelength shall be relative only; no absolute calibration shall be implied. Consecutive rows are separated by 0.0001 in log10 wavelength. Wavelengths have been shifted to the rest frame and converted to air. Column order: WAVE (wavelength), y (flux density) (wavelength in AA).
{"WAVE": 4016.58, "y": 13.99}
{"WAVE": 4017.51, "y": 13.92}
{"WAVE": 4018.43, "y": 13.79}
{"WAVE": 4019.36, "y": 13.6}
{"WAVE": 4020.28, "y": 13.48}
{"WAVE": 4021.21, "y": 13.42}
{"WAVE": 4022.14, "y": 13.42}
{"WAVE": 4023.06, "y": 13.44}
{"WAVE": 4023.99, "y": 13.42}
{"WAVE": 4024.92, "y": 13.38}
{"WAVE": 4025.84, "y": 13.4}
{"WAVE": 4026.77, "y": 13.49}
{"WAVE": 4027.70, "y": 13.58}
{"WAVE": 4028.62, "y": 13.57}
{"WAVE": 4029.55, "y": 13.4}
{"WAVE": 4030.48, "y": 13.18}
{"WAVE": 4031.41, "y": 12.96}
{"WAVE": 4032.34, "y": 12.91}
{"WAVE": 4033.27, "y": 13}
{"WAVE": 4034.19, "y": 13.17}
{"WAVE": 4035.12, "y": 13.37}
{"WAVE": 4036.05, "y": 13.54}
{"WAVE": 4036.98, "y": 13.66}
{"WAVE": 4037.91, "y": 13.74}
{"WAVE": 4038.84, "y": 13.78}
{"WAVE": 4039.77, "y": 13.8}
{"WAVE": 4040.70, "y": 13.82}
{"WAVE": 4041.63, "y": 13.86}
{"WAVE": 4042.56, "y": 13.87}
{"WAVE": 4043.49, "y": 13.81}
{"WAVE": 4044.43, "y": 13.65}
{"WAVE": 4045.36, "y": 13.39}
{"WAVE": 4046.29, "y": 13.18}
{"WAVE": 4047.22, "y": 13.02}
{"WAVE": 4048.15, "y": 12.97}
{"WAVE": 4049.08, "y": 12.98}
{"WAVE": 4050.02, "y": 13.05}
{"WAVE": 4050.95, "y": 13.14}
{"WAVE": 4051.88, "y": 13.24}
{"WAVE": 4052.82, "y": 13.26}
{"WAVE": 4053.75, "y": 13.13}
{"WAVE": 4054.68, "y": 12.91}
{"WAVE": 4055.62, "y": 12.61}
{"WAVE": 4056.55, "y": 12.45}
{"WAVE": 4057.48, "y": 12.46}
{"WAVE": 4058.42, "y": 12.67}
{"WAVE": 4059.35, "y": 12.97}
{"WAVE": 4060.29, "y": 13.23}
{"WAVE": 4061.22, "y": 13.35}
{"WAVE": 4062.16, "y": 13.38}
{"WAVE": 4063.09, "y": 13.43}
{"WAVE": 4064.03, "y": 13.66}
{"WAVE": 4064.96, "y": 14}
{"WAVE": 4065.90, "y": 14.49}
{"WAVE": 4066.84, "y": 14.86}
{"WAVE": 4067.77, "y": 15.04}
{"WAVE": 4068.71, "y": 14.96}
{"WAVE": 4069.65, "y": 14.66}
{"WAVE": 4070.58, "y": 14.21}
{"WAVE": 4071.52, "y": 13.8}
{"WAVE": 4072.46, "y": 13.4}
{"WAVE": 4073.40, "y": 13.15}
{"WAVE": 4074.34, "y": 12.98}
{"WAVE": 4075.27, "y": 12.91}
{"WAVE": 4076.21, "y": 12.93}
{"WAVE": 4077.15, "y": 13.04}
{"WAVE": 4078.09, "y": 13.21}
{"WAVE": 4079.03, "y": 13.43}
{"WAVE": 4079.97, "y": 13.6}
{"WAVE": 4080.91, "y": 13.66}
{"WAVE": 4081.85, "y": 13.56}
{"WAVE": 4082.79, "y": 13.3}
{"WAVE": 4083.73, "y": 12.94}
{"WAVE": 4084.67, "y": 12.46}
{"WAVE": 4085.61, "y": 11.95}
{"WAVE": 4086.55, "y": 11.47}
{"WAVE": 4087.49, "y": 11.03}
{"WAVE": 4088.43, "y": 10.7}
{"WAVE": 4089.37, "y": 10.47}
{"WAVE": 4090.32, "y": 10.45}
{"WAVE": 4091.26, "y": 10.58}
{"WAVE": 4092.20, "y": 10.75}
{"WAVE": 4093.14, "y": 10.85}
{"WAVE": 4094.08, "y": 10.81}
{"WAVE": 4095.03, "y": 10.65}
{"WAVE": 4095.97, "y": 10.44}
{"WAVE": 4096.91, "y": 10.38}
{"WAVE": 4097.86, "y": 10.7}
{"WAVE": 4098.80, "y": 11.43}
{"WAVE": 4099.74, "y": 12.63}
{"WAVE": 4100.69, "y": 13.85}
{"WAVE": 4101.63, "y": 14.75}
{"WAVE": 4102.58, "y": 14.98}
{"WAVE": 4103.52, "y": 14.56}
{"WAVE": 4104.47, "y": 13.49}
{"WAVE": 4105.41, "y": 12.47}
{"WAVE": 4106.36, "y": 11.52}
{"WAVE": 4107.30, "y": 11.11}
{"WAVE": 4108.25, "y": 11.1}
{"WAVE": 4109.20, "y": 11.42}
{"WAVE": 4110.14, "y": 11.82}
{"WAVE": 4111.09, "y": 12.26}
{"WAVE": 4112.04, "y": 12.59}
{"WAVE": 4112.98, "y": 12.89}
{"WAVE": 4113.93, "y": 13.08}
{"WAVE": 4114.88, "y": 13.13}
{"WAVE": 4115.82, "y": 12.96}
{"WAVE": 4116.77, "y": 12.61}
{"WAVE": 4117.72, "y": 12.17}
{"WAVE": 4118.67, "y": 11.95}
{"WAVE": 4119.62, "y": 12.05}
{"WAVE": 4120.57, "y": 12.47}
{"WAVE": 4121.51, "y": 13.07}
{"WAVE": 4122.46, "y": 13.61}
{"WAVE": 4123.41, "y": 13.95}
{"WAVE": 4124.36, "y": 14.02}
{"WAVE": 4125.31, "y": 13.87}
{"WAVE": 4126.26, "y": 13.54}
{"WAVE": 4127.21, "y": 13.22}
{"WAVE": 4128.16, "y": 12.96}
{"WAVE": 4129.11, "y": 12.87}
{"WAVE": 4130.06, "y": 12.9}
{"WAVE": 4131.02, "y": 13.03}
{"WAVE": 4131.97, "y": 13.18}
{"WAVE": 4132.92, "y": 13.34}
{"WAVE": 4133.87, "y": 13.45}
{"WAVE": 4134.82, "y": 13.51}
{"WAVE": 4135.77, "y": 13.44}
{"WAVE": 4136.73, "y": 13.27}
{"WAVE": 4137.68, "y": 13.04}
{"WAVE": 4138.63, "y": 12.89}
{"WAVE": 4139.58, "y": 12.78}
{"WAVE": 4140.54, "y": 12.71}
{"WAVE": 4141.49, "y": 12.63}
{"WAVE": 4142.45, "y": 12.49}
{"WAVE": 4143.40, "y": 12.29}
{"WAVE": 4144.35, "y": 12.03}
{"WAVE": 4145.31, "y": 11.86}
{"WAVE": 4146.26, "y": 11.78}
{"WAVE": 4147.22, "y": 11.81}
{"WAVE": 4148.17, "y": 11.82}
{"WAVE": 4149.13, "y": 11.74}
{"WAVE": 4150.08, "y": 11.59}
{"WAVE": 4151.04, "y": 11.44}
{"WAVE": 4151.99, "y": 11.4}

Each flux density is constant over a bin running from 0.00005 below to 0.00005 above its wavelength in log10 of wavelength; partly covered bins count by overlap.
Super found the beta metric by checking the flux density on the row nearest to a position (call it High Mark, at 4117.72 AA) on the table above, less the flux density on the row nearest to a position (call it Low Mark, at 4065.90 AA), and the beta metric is -2.3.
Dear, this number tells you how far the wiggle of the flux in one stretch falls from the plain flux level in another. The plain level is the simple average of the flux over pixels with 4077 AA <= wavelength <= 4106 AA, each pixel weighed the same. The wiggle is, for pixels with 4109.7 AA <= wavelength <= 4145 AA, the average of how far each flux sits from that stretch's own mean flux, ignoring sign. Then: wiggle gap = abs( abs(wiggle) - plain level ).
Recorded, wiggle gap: 11.8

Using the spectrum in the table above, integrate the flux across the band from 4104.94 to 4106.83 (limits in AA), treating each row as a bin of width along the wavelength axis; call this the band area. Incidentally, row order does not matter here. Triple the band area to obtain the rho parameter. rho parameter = 68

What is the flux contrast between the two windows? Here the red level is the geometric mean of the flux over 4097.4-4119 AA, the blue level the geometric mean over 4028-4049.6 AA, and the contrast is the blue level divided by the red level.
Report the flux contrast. 1.07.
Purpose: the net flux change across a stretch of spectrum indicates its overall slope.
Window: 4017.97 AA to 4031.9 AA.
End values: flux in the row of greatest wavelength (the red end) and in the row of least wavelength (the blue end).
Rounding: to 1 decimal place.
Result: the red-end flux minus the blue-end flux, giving -0.8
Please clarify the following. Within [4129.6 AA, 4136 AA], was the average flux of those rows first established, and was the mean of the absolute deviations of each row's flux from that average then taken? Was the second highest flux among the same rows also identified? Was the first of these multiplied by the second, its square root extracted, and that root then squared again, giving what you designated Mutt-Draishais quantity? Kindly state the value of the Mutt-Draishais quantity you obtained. 2.6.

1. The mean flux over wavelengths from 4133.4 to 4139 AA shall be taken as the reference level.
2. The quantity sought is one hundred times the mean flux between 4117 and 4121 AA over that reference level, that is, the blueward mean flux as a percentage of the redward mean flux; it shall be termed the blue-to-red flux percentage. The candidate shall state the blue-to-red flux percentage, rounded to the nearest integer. 92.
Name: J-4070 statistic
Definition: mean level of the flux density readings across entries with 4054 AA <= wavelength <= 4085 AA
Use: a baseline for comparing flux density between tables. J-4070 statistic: 13.4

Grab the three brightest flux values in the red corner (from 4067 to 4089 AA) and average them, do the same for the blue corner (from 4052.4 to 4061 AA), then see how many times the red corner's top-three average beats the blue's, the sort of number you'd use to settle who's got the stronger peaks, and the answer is 1.13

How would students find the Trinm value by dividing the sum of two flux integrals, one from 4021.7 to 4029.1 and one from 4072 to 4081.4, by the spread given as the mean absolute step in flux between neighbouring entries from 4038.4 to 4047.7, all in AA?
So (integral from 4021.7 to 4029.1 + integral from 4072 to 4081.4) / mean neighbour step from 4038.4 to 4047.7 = 2145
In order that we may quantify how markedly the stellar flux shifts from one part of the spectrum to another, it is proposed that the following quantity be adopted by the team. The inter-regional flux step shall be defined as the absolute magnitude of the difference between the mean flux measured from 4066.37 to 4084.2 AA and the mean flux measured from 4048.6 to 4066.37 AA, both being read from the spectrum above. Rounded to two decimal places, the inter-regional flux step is 0.49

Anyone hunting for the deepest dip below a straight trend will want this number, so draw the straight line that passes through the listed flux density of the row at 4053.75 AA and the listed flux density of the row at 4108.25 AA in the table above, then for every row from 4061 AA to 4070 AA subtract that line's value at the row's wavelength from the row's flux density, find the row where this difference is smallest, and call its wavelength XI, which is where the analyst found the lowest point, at 4061.22 AA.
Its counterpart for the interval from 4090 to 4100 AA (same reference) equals 4090.32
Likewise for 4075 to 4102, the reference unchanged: 4089.37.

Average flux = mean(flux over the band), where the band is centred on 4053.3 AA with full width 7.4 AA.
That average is 13.0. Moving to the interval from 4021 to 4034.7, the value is 13.3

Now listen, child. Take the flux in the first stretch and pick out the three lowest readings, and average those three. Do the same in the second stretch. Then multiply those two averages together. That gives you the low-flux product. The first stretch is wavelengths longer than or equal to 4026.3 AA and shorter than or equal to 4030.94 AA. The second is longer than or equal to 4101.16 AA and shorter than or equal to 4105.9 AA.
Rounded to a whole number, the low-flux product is 180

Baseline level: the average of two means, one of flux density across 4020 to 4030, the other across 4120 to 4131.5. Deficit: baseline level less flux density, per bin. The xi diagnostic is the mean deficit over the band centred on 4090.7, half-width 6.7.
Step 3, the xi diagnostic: 2.4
